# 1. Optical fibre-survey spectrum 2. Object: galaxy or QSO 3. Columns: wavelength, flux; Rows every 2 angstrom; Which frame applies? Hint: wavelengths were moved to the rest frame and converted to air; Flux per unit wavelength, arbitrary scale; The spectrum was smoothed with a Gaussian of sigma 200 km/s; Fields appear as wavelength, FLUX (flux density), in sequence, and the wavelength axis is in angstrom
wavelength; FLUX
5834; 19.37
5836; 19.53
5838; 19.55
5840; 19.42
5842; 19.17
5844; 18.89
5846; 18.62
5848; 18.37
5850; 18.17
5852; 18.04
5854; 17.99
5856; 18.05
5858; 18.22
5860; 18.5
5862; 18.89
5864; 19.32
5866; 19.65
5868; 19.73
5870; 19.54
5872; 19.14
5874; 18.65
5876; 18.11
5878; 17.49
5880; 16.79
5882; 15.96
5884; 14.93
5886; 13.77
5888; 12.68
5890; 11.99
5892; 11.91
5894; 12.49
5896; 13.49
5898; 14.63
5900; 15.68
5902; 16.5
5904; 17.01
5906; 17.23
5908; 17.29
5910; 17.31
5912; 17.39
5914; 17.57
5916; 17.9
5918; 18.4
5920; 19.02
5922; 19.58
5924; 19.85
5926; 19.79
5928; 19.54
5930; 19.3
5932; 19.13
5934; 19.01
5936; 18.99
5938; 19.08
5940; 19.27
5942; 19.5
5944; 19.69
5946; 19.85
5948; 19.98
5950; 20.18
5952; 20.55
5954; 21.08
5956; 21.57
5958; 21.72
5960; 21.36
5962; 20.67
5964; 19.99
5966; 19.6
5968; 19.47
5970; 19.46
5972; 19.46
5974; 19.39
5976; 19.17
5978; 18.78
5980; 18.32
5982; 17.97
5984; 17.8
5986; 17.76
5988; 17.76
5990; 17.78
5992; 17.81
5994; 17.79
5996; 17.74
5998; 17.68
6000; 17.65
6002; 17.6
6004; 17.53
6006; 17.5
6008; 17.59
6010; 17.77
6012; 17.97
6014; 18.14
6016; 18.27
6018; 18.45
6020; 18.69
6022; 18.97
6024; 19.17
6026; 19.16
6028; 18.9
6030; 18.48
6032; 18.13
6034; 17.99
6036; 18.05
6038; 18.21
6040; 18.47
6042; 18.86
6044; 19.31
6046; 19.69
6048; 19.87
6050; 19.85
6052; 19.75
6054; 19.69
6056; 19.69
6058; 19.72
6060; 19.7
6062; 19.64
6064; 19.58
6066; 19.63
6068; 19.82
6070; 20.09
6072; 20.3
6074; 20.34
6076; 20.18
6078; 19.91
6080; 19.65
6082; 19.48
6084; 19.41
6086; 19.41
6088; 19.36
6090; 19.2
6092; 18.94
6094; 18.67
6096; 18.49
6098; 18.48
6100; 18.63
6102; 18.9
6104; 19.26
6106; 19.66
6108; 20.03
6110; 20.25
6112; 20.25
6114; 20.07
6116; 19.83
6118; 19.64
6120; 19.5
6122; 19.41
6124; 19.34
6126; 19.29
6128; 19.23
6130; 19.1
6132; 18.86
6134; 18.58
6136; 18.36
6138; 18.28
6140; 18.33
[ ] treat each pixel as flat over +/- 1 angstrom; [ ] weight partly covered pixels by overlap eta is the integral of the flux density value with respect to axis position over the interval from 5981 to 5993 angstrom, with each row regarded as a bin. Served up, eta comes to 214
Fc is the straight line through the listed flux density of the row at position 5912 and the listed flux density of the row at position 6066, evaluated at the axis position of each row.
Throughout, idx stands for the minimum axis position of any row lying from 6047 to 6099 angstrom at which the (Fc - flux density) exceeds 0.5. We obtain 6086 angstrom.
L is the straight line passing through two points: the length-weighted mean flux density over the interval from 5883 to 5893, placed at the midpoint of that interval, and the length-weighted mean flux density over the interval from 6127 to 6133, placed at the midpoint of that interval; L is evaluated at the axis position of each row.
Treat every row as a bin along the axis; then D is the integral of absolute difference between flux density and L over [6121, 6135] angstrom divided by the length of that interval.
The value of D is 0.3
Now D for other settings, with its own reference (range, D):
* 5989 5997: 2.1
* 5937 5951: 5.2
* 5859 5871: 6.8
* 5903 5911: 3.7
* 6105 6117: 1.4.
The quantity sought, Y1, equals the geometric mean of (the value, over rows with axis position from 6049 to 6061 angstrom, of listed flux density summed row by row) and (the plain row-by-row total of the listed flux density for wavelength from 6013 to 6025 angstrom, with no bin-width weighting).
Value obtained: 115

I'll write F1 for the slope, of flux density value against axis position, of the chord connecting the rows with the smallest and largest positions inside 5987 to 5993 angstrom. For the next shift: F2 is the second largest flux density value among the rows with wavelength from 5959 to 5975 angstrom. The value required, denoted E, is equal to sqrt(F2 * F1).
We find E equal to 0.51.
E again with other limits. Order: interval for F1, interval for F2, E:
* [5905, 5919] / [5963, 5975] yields 1.38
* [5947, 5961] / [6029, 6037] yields 1.44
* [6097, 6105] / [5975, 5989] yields 1.56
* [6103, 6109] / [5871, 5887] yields 1.89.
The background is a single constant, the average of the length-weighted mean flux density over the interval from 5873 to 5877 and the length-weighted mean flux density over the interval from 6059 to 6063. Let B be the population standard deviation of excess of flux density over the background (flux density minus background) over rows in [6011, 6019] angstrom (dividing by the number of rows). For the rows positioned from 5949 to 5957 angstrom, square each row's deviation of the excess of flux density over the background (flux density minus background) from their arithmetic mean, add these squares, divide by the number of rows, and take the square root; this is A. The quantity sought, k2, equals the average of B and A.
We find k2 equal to 0.35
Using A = 0.5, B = 0.176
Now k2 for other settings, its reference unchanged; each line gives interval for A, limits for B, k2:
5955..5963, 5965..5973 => 0.23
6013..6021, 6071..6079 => 0.19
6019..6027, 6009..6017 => 0.19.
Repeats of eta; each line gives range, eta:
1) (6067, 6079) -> 241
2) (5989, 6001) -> 213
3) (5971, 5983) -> 226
